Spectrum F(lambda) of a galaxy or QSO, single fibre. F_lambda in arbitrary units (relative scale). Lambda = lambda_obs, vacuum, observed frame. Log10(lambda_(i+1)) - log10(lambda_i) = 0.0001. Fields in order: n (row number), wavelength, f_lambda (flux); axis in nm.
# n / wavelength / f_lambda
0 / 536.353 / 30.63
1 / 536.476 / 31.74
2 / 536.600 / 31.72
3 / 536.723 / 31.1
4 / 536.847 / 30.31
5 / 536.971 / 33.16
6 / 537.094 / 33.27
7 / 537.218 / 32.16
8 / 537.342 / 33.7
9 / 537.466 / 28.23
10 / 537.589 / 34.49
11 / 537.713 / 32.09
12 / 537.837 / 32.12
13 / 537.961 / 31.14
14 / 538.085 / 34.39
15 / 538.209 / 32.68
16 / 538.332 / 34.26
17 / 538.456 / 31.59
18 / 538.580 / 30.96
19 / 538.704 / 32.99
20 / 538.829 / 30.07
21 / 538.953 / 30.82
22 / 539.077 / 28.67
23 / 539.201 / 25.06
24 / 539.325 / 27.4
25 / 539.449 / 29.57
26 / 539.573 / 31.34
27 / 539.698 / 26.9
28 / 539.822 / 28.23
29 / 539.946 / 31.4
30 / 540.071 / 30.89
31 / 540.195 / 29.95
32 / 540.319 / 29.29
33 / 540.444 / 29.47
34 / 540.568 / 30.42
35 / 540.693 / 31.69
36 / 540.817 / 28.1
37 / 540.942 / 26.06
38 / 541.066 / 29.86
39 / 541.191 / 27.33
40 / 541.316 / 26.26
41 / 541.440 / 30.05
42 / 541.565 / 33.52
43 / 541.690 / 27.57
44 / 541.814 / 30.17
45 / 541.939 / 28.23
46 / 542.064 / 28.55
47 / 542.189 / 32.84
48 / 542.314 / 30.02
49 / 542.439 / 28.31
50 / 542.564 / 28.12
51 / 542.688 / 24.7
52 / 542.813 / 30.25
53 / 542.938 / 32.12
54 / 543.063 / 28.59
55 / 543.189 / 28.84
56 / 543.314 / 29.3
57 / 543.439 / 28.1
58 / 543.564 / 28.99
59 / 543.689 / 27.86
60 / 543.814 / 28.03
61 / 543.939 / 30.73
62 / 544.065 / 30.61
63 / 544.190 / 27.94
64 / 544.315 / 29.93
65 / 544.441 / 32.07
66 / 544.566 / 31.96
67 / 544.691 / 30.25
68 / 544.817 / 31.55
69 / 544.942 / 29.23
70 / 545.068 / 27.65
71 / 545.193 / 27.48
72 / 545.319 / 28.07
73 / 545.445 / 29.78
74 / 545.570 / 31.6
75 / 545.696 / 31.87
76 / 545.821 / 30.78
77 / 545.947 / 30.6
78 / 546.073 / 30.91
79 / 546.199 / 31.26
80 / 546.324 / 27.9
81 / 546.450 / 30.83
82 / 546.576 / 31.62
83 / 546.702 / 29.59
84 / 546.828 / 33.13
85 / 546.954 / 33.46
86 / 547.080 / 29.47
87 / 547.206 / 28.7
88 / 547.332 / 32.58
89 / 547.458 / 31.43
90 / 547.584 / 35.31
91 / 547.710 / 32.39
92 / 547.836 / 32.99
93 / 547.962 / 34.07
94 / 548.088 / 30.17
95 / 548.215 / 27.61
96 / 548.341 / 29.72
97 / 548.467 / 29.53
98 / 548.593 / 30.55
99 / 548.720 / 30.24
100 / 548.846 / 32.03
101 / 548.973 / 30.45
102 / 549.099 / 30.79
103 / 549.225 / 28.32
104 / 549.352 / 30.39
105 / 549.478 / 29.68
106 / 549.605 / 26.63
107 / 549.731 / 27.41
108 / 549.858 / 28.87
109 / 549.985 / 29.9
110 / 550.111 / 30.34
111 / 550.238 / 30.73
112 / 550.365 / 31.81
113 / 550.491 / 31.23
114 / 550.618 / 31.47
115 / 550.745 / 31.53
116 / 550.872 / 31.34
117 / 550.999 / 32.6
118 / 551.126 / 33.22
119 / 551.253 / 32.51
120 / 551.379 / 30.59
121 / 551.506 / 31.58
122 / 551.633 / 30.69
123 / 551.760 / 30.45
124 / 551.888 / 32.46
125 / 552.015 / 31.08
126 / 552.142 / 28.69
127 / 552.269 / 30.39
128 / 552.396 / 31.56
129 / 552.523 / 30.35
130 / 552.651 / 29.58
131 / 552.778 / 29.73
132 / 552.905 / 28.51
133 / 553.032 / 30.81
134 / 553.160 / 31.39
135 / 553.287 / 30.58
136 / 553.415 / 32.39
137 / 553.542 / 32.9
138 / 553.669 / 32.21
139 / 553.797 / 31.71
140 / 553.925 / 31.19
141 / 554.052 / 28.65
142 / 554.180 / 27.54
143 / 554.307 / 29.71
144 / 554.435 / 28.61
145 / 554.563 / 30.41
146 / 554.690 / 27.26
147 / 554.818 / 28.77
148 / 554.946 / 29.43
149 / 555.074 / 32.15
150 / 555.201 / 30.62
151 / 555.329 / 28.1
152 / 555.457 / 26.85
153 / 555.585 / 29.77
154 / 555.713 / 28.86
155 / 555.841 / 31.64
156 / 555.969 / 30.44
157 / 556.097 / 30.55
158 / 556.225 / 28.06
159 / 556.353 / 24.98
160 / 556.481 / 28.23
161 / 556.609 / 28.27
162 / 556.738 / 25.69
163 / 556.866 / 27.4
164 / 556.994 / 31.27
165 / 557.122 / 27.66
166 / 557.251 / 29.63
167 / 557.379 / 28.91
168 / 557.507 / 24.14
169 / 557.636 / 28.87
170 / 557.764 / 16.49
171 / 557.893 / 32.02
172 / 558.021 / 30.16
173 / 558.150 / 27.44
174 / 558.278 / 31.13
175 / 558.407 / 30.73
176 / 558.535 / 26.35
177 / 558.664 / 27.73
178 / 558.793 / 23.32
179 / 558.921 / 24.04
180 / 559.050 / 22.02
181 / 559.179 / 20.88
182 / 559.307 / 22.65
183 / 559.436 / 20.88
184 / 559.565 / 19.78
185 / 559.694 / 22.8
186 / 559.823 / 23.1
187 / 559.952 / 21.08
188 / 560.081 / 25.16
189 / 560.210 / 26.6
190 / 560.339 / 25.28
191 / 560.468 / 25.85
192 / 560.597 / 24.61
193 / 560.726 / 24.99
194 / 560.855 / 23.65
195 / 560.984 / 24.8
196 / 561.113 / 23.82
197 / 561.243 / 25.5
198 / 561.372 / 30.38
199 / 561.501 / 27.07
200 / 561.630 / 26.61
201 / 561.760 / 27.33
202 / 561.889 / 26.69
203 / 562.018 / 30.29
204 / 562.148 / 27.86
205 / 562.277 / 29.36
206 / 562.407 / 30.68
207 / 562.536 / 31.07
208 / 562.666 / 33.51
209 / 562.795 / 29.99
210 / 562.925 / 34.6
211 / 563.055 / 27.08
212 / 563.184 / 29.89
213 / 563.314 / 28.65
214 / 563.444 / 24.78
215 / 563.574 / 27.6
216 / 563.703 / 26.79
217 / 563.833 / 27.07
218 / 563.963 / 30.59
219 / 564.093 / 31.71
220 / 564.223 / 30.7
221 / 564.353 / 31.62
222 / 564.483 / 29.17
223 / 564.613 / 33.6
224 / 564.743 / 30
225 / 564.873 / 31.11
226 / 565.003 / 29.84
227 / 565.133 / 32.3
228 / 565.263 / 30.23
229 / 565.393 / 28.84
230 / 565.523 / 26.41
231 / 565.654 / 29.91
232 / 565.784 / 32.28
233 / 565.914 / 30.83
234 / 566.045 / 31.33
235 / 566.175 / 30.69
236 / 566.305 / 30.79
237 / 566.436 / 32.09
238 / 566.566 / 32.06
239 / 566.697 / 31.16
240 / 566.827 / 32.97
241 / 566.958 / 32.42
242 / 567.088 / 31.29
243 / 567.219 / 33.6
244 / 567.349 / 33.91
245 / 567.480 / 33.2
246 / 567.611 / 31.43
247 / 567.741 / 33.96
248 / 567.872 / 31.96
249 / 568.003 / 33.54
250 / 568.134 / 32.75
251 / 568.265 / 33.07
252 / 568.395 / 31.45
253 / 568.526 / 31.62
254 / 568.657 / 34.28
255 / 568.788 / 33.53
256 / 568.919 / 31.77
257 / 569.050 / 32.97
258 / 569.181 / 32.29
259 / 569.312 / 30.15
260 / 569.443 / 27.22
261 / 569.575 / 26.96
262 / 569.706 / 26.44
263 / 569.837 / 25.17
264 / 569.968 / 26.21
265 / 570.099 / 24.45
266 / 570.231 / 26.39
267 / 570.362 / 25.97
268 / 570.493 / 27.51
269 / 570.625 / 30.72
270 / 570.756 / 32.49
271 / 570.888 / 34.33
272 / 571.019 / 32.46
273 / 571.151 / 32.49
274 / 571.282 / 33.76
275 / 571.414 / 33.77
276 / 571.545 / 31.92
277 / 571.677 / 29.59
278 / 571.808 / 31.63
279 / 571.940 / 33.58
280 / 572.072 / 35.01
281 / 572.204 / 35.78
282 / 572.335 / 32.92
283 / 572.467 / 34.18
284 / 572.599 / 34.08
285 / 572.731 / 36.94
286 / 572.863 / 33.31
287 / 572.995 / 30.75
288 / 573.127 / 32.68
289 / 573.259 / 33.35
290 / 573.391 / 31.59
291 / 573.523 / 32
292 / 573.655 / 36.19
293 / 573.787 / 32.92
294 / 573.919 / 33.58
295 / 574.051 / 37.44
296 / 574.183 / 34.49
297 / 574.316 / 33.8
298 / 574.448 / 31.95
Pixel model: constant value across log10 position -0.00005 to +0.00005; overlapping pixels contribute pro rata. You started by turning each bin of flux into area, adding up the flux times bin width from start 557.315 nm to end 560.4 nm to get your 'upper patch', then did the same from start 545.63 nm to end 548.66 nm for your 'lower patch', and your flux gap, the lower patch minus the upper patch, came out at 17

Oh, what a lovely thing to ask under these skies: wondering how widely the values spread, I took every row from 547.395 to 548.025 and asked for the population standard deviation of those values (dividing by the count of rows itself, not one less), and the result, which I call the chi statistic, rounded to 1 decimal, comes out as 1.3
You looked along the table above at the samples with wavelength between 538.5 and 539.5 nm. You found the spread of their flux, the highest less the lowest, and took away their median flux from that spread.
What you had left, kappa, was -22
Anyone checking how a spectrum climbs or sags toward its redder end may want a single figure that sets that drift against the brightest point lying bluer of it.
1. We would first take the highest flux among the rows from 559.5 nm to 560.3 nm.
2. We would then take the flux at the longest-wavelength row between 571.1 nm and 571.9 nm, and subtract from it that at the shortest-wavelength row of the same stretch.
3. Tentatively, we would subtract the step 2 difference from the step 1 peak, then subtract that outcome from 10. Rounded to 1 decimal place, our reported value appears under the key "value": -17.5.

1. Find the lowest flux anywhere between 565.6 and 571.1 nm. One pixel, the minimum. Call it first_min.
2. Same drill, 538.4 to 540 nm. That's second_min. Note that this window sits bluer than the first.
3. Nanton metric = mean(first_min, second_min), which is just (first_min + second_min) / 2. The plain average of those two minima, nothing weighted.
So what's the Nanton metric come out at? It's 24.8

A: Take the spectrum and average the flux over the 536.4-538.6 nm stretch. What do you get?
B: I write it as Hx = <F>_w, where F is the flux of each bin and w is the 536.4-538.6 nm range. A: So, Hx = 32.2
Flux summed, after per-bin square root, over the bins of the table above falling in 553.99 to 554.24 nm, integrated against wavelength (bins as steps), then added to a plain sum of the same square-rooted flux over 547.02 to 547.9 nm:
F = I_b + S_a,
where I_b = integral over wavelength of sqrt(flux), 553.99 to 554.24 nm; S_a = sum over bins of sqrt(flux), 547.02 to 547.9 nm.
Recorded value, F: 41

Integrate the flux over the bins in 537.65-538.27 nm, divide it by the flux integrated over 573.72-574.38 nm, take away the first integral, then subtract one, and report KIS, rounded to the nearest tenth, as -20.2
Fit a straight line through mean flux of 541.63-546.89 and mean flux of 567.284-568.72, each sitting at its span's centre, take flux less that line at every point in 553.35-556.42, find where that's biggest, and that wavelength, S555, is 553.542 nm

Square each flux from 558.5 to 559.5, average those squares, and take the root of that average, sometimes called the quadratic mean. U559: 24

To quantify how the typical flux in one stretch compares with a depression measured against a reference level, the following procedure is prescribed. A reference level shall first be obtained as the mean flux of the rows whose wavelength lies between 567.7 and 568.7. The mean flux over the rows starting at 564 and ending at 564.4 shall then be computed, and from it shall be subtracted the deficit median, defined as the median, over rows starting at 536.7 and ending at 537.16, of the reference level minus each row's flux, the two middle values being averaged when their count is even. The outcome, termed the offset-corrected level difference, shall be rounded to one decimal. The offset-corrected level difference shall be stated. 30.6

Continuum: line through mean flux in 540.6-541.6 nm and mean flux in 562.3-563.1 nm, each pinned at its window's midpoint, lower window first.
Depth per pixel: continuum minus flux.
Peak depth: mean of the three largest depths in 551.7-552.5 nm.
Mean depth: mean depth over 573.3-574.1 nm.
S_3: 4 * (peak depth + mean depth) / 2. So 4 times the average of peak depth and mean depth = -3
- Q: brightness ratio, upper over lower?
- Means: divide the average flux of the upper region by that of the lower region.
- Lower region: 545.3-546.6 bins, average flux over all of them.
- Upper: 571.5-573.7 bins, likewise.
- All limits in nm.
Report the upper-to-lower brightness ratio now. 1.09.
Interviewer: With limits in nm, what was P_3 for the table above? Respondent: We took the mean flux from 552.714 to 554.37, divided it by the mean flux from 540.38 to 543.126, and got 1.05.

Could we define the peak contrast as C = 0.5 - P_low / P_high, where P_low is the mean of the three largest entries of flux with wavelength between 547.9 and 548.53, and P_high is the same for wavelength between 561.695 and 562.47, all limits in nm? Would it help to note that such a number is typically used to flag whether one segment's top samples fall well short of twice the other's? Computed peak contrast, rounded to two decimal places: -0.54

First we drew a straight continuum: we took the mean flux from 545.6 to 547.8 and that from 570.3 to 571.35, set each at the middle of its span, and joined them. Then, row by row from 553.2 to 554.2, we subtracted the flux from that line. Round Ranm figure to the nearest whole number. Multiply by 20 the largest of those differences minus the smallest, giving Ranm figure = 107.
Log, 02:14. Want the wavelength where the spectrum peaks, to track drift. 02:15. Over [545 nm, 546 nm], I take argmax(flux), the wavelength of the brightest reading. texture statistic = 545.696 nm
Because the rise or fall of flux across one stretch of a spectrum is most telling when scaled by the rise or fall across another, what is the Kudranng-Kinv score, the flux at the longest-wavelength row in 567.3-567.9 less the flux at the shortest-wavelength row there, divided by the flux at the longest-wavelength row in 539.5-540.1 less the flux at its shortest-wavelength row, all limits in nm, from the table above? 4.3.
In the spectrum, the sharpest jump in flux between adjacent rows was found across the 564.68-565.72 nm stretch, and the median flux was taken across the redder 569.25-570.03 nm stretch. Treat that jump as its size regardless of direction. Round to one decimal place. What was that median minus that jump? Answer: 23.2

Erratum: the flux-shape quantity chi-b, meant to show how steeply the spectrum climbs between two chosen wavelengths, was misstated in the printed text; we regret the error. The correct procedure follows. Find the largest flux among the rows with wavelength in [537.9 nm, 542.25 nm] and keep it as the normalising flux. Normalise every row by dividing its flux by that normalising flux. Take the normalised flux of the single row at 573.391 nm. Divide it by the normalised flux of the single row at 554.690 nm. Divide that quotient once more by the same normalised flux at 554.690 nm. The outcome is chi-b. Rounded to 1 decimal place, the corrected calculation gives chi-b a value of 1.5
